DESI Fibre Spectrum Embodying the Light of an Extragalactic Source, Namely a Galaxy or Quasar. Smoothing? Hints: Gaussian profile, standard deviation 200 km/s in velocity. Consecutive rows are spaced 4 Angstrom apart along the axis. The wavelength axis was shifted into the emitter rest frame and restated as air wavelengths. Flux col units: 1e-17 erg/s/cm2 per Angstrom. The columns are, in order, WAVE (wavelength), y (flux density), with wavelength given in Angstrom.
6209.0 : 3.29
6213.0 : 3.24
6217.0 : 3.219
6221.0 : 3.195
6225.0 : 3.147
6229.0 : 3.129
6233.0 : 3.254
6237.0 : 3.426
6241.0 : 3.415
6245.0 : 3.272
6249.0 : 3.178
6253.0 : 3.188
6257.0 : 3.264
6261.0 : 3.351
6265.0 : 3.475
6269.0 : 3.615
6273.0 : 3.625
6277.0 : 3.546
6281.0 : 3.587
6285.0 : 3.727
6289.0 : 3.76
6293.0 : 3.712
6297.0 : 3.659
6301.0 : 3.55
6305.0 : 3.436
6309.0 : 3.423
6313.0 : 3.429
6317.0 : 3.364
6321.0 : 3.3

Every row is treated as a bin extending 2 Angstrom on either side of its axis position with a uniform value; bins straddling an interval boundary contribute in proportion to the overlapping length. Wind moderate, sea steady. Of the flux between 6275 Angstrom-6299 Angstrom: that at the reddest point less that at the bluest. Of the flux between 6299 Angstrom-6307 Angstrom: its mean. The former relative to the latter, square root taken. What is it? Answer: 0.18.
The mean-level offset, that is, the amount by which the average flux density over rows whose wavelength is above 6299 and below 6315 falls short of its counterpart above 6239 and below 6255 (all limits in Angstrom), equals -0.20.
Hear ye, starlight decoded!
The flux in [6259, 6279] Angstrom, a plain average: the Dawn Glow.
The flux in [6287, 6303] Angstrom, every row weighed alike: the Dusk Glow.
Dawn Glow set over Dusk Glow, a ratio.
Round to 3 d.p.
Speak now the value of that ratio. 0.960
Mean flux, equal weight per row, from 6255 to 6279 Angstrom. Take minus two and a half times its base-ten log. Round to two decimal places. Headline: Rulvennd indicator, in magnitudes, -1.35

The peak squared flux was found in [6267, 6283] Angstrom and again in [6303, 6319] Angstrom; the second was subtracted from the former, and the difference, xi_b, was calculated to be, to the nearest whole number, 1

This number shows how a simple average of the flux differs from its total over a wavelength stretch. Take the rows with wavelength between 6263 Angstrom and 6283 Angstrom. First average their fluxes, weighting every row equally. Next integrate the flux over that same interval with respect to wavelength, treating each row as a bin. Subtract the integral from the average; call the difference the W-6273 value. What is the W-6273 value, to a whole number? -68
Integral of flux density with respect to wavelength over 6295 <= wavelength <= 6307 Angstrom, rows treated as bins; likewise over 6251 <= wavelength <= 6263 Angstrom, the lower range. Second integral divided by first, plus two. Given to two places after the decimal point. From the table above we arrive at 2.92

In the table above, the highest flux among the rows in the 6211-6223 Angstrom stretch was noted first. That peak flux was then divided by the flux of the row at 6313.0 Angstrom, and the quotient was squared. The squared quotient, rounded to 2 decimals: 0.89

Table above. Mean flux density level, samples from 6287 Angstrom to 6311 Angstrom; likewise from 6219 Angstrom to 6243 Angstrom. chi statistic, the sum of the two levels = 6.85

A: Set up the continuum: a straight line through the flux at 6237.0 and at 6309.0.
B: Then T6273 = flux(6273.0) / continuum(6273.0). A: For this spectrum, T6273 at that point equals 1.06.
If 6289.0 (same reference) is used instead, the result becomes 1.10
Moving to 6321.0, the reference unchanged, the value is 0.96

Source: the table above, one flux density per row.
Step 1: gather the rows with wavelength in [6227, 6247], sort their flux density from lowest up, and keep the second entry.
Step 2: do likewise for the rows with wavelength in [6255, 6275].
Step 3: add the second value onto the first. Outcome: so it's 6.6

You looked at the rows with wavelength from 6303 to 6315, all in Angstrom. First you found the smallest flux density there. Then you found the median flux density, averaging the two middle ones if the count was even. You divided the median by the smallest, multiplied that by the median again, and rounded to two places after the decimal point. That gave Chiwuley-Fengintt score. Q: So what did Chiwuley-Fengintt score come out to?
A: 3.44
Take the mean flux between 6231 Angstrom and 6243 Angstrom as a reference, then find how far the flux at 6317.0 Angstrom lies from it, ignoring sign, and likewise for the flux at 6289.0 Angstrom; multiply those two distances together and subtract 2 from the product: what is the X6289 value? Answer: -2.00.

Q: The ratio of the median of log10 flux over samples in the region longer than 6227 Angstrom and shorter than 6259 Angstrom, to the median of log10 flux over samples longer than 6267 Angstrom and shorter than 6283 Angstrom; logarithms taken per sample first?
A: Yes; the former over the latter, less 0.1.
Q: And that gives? 0.822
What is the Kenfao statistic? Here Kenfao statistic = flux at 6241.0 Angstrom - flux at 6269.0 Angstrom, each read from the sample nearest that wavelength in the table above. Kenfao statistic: -0.20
